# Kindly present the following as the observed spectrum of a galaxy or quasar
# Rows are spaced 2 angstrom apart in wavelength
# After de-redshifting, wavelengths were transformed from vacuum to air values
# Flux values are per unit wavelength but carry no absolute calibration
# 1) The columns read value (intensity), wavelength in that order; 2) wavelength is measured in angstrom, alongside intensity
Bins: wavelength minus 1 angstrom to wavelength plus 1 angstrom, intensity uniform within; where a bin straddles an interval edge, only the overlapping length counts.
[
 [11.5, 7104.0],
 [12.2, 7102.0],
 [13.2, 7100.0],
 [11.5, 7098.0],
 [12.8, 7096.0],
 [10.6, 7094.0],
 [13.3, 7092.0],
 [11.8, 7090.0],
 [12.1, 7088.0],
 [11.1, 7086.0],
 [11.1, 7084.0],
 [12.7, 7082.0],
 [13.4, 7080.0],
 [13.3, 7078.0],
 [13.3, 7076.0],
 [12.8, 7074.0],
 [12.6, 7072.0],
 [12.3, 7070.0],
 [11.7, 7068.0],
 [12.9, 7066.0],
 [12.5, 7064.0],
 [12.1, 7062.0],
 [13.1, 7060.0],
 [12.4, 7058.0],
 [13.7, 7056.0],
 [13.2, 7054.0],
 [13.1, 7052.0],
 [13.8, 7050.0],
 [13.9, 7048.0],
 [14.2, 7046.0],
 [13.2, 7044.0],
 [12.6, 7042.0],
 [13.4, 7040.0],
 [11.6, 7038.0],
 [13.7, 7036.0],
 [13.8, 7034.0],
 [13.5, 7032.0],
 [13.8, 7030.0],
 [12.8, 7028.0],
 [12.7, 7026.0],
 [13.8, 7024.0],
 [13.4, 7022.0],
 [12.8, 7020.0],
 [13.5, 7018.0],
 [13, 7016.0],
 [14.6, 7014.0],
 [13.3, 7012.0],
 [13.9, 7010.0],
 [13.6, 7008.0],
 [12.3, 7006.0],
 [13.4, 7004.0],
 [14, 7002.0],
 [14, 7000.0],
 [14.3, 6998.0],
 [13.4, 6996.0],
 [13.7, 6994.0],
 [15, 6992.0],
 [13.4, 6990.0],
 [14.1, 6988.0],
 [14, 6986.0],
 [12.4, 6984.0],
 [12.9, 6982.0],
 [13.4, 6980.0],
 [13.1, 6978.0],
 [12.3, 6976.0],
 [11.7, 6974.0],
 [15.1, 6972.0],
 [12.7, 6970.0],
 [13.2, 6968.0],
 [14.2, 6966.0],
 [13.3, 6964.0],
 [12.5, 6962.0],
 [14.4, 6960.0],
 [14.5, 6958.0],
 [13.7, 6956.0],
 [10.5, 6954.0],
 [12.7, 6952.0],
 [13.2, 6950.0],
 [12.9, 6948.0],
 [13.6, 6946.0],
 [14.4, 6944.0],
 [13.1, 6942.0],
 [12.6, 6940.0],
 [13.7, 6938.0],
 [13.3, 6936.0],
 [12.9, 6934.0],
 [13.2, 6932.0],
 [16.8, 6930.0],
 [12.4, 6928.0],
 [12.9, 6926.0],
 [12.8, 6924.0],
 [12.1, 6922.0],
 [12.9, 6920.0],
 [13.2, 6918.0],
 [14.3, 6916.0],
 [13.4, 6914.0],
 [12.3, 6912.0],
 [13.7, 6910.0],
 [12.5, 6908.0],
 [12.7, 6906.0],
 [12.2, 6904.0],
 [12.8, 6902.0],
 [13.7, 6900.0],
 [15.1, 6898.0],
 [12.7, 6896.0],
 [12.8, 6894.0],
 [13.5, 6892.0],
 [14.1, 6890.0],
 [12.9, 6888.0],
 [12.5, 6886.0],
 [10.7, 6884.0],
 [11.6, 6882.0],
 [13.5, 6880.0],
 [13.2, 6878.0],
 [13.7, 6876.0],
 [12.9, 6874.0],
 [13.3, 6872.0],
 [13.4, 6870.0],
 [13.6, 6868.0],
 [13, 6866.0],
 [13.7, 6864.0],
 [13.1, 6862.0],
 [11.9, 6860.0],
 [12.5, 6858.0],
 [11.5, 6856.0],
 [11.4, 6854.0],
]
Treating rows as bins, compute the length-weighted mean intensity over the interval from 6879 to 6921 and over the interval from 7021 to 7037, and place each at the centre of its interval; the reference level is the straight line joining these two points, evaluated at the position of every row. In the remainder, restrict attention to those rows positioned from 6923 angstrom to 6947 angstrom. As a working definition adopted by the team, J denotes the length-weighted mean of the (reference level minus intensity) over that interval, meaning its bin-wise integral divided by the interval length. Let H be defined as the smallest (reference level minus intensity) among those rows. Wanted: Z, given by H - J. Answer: -3.3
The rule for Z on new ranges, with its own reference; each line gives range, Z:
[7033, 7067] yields -1.1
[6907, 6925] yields -1.3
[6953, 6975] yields -1.8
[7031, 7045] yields -0.7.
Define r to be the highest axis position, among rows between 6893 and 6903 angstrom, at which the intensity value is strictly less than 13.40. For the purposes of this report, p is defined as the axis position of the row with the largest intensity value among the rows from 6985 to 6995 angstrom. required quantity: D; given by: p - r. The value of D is 90 angstrom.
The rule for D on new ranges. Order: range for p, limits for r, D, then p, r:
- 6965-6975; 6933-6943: 30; 6972.0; 6942.0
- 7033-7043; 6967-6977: 58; 7034.0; 6976.0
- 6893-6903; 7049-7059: -160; 6898.0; 7058.0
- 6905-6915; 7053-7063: -152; 6910.0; 7062.0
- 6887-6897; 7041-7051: -154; 6890.0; 7044.0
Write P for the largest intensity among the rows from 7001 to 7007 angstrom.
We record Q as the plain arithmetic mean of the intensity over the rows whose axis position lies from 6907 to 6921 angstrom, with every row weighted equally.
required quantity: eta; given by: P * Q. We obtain 185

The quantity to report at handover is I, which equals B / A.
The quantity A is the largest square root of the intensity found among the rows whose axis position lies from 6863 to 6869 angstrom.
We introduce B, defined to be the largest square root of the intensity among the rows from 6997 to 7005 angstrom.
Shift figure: 1.02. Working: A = 3.70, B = 3.78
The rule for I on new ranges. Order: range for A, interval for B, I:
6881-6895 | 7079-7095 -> 0.97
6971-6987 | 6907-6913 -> 0.95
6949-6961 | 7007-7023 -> 1.00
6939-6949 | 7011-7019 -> 1.01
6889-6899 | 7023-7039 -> 0.96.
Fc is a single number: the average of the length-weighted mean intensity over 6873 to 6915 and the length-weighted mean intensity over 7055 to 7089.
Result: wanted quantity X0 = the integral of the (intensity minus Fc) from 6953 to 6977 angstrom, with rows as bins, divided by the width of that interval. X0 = 0.42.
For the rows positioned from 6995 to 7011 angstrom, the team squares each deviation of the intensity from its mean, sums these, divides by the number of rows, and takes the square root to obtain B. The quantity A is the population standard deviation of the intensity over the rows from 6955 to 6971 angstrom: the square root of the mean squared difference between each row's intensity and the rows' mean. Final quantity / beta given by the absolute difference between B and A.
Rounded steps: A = 0.71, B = 0.58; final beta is 0.14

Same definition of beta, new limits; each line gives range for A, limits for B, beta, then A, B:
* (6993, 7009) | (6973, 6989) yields 0.22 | 0.57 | 0.78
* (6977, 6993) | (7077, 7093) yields 0.14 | 0.76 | 0.90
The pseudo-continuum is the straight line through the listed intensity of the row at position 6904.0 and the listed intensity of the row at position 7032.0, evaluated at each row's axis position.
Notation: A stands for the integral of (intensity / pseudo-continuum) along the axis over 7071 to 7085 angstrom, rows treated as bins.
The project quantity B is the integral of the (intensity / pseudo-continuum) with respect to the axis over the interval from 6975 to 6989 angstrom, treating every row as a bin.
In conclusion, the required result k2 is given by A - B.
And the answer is -1.4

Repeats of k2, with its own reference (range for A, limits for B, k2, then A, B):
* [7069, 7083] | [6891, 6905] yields -2.3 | 13.0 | 15.3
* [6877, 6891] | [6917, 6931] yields -0.3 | 14.8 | 15.0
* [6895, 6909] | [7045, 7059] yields 1.3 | 15.1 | 13.8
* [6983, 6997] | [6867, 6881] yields -1.1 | 14.7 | 15.7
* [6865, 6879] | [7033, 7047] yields 2.1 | 15.7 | 13.6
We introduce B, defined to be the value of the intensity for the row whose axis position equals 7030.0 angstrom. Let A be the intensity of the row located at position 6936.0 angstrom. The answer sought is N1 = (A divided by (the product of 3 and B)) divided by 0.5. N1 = 0.64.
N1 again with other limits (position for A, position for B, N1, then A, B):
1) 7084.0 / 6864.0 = 0.54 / 11.1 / 13.7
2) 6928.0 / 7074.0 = 0.65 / 12.4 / 12.8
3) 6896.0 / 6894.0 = 0.66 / 12.7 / 12.8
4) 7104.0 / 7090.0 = 0.65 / 11.5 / 11.8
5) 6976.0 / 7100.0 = 0.62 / 12.3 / 13.2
